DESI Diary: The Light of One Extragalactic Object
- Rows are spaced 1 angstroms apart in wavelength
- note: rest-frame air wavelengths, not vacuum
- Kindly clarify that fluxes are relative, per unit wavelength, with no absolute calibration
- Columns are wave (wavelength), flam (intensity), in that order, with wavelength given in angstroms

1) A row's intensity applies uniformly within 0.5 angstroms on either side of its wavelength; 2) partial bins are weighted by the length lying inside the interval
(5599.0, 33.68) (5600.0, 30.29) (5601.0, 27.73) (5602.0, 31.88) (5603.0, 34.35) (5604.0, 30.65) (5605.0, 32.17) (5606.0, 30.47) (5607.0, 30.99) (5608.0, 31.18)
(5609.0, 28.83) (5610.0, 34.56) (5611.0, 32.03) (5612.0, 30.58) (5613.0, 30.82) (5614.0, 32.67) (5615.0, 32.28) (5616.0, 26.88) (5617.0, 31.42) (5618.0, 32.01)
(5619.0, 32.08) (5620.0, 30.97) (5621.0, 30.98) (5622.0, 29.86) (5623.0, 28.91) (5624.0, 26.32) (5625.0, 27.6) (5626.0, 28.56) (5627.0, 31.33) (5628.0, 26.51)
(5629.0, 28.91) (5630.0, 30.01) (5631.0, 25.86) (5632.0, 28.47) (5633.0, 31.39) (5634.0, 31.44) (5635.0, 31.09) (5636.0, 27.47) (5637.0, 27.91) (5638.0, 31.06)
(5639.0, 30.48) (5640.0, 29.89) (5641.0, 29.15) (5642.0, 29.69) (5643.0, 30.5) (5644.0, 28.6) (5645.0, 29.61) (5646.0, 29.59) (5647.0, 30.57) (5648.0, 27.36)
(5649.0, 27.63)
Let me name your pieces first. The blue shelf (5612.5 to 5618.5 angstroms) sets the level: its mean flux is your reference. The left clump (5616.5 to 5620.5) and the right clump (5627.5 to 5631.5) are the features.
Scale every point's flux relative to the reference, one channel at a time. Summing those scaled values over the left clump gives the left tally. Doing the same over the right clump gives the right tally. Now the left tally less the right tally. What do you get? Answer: 0.49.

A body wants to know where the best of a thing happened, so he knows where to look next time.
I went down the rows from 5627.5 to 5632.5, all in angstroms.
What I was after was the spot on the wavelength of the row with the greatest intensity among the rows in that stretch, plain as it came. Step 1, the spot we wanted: 5630.0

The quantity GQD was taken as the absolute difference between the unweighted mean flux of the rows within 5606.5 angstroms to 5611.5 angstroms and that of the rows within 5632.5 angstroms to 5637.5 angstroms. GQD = 1.7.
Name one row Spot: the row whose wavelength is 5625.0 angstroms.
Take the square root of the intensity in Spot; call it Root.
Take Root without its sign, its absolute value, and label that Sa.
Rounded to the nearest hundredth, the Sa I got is 5.25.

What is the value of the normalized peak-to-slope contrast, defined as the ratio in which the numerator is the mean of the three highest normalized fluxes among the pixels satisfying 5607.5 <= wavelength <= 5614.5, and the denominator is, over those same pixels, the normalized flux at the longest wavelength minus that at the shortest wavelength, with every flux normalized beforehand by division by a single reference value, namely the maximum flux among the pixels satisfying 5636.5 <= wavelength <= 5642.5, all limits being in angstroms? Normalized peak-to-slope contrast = 22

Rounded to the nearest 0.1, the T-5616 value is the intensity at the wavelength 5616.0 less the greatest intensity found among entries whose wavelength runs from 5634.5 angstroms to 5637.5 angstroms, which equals -4.2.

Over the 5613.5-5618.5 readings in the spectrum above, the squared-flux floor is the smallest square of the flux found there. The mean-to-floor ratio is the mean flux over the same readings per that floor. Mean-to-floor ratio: 0.0430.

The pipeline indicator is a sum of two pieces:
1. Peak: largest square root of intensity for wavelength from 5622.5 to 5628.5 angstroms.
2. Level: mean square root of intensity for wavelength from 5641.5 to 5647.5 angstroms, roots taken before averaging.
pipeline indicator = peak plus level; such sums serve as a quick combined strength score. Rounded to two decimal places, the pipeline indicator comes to 11.05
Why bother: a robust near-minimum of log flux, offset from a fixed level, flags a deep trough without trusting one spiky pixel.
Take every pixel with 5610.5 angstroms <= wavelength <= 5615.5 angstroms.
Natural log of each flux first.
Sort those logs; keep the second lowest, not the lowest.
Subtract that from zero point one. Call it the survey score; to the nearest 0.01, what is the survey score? -3.33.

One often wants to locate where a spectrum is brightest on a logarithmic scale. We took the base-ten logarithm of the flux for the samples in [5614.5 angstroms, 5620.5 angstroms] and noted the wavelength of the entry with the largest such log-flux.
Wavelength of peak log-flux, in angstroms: 5615.0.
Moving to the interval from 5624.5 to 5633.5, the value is 5633.0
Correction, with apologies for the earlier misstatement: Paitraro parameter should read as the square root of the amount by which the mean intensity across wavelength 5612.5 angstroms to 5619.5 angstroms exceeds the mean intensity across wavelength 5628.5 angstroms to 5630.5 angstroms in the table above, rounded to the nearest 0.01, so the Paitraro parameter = 1.31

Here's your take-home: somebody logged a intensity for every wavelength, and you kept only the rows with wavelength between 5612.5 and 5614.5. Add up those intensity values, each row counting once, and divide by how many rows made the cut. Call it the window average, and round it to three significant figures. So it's 31.7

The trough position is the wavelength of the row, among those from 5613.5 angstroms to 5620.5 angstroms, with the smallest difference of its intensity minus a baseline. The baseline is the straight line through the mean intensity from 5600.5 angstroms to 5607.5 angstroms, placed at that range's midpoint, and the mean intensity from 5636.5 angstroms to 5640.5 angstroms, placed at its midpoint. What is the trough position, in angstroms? 5616.0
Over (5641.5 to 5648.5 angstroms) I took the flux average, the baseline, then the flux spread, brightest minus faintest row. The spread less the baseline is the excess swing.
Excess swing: -26.2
